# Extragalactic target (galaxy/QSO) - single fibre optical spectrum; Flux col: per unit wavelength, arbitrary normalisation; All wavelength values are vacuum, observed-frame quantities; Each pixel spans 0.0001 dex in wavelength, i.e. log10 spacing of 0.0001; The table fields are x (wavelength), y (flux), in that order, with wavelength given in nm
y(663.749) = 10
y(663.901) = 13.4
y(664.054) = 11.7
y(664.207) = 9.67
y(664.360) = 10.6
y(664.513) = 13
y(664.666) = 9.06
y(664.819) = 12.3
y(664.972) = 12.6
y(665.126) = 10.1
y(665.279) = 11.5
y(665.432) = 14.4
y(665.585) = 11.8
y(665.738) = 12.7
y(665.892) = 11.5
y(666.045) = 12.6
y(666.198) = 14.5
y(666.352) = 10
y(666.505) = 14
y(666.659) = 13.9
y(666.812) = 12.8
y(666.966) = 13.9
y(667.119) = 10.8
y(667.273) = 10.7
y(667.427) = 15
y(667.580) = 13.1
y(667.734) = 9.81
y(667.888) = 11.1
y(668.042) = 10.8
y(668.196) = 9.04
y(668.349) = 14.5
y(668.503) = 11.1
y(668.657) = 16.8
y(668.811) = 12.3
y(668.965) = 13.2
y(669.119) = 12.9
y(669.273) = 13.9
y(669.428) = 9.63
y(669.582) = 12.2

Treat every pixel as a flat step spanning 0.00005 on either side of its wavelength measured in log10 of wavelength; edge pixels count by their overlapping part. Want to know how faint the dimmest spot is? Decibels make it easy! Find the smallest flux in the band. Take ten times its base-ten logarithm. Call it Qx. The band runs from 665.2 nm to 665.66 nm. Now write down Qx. 10.6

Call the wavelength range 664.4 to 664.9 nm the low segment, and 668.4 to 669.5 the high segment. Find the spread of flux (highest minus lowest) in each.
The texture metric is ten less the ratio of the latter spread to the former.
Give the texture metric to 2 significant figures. 8.2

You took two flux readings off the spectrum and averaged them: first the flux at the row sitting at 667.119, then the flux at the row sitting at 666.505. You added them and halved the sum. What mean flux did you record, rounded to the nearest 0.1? 12.4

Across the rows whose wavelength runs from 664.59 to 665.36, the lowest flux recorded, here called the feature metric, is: 9.06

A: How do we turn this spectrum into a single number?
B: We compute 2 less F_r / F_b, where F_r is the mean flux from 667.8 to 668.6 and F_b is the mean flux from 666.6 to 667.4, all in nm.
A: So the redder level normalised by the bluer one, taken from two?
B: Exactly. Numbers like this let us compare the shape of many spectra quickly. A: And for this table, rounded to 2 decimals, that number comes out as 1.09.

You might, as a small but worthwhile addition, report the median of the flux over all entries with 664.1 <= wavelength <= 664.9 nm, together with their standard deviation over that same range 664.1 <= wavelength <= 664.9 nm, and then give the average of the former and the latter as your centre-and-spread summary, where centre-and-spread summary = 6.1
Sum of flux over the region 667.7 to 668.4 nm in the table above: 55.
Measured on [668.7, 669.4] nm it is 52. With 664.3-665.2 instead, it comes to 68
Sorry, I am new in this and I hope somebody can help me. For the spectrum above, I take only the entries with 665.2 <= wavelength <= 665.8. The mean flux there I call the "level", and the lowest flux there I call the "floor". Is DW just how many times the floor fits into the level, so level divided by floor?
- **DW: 1.10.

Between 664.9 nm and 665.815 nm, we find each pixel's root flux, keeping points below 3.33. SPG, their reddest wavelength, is 665.126 nm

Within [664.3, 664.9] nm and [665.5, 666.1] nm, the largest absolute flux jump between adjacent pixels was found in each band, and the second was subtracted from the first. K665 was 2.7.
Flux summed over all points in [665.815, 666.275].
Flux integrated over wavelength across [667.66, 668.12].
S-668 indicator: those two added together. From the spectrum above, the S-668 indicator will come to 43.5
